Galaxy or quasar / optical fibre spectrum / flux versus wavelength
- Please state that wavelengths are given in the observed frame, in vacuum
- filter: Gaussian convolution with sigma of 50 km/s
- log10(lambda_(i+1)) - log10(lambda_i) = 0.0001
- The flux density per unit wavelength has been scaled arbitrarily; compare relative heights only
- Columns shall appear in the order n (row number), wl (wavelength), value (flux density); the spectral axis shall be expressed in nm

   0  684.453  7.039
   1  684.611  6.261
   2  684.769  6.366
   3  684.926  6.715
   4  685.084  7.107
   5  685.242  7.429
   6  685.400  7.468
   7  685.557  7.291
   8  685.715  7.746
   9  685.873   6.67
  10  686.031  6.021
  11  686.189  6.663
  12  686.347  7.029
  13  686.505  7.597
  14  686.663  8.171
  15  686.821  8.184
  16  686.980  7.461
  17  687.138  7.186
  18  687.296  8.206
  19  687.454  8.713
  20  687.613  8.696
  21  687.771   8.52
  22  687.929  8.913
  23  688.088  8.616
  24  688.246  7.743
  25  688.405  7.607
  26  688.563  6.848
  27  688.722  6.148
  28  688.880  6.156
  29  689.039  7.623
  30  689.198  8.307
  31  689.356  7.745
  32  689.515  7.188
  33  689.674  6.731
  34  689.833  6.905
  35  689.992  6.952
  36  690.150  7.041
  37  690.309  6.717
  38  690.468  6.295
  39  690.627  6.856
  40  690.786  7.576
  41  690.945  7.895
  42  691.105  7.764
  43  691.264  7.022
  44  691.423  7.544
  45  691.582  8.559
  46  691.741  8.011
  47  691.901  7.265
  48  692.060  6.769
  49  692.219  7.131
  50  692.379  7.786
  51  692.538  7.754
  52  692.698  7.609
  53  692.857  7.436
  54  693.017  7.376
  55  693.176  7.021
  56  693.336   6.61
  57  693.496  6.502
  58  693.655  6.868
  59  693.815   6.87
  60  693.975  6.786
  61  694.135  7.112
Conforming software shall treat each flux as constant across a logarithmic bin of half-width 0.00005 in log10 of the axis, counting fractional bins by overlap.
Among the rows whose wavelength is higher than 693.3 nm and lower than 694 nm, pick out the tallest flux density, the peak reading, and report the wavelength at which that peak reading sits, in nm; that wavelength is 693.815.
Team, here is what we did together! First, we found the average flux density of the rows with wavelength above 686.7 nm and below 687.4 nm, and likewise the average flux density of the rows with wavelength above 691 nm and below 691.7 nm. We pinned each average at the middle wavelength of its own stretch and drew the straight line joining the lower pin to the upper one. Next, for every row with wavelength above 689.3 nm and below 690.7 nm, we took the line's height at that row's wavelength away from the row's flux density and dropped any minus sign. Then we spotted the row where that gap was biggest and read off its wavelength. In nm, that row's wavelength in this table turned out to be 690.468 nm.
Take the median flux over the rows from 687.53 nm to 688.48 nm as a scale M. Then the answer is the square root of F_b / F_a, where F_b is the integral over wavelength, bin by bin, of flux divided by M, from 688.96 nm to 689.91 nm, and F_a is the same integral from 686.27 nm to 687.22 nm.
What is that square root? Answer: 0.99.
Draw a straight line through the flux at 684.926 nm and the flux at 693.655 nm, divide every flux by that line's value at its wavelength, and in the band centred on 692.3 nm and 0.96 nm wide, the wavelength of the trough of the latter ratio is 692.060 nm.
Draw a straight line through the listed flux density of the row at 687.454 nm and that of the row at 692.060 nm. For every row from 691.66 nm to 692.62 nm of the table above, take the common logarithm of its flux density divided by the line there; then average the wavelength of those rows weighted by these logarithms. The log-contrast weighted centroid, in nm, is 692.20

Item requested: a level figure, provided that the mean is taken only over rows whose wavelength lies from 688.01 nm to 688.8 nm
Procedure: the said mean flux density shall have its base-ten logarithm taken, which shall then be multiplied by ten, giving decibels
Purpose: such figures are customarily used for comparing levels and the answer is 8.7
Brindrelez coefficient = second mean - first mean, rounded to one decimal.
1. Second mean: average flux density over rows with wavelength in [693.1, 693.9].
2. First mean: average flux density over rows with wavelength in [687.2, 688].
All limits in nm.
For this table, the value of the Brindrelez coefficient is -1.8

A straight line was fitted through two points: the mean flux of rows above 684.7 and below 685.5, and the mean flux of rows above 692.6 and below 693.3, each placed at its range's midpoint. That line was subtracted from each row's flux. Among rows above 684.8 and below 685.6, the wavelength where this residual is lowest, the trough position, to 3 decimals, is 684.926 nm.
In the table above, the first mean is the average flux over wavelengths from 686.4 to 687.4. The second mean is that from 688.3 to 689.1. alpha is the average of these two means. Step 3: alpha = 7.34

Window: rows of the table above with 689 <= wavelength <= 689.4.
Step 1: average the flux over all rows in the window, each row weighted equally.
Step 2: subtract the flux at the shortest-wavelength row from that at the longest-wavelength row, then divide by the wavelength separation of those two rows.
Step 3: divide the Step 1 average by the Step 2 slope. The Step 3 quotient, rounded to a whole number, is 21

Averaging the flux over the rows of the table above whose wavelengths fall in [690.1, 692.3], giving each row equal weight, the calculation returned 7.32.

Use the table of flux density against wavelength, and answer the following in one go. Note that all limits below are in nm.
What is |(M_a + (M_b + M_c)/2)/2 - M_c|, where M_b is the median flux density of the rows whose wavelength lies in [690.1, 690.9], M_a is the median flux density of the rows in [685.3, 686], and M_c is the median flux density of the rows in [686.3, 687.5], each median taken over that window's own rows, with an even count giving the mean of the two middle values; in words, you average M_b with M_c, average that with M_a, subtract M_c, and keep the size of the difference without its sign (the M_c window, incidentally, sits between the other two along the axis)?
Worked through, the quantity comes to 0.51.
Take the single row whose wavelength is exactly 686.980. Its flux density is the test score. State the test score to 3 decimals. 7.461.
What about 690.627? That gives 6.856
